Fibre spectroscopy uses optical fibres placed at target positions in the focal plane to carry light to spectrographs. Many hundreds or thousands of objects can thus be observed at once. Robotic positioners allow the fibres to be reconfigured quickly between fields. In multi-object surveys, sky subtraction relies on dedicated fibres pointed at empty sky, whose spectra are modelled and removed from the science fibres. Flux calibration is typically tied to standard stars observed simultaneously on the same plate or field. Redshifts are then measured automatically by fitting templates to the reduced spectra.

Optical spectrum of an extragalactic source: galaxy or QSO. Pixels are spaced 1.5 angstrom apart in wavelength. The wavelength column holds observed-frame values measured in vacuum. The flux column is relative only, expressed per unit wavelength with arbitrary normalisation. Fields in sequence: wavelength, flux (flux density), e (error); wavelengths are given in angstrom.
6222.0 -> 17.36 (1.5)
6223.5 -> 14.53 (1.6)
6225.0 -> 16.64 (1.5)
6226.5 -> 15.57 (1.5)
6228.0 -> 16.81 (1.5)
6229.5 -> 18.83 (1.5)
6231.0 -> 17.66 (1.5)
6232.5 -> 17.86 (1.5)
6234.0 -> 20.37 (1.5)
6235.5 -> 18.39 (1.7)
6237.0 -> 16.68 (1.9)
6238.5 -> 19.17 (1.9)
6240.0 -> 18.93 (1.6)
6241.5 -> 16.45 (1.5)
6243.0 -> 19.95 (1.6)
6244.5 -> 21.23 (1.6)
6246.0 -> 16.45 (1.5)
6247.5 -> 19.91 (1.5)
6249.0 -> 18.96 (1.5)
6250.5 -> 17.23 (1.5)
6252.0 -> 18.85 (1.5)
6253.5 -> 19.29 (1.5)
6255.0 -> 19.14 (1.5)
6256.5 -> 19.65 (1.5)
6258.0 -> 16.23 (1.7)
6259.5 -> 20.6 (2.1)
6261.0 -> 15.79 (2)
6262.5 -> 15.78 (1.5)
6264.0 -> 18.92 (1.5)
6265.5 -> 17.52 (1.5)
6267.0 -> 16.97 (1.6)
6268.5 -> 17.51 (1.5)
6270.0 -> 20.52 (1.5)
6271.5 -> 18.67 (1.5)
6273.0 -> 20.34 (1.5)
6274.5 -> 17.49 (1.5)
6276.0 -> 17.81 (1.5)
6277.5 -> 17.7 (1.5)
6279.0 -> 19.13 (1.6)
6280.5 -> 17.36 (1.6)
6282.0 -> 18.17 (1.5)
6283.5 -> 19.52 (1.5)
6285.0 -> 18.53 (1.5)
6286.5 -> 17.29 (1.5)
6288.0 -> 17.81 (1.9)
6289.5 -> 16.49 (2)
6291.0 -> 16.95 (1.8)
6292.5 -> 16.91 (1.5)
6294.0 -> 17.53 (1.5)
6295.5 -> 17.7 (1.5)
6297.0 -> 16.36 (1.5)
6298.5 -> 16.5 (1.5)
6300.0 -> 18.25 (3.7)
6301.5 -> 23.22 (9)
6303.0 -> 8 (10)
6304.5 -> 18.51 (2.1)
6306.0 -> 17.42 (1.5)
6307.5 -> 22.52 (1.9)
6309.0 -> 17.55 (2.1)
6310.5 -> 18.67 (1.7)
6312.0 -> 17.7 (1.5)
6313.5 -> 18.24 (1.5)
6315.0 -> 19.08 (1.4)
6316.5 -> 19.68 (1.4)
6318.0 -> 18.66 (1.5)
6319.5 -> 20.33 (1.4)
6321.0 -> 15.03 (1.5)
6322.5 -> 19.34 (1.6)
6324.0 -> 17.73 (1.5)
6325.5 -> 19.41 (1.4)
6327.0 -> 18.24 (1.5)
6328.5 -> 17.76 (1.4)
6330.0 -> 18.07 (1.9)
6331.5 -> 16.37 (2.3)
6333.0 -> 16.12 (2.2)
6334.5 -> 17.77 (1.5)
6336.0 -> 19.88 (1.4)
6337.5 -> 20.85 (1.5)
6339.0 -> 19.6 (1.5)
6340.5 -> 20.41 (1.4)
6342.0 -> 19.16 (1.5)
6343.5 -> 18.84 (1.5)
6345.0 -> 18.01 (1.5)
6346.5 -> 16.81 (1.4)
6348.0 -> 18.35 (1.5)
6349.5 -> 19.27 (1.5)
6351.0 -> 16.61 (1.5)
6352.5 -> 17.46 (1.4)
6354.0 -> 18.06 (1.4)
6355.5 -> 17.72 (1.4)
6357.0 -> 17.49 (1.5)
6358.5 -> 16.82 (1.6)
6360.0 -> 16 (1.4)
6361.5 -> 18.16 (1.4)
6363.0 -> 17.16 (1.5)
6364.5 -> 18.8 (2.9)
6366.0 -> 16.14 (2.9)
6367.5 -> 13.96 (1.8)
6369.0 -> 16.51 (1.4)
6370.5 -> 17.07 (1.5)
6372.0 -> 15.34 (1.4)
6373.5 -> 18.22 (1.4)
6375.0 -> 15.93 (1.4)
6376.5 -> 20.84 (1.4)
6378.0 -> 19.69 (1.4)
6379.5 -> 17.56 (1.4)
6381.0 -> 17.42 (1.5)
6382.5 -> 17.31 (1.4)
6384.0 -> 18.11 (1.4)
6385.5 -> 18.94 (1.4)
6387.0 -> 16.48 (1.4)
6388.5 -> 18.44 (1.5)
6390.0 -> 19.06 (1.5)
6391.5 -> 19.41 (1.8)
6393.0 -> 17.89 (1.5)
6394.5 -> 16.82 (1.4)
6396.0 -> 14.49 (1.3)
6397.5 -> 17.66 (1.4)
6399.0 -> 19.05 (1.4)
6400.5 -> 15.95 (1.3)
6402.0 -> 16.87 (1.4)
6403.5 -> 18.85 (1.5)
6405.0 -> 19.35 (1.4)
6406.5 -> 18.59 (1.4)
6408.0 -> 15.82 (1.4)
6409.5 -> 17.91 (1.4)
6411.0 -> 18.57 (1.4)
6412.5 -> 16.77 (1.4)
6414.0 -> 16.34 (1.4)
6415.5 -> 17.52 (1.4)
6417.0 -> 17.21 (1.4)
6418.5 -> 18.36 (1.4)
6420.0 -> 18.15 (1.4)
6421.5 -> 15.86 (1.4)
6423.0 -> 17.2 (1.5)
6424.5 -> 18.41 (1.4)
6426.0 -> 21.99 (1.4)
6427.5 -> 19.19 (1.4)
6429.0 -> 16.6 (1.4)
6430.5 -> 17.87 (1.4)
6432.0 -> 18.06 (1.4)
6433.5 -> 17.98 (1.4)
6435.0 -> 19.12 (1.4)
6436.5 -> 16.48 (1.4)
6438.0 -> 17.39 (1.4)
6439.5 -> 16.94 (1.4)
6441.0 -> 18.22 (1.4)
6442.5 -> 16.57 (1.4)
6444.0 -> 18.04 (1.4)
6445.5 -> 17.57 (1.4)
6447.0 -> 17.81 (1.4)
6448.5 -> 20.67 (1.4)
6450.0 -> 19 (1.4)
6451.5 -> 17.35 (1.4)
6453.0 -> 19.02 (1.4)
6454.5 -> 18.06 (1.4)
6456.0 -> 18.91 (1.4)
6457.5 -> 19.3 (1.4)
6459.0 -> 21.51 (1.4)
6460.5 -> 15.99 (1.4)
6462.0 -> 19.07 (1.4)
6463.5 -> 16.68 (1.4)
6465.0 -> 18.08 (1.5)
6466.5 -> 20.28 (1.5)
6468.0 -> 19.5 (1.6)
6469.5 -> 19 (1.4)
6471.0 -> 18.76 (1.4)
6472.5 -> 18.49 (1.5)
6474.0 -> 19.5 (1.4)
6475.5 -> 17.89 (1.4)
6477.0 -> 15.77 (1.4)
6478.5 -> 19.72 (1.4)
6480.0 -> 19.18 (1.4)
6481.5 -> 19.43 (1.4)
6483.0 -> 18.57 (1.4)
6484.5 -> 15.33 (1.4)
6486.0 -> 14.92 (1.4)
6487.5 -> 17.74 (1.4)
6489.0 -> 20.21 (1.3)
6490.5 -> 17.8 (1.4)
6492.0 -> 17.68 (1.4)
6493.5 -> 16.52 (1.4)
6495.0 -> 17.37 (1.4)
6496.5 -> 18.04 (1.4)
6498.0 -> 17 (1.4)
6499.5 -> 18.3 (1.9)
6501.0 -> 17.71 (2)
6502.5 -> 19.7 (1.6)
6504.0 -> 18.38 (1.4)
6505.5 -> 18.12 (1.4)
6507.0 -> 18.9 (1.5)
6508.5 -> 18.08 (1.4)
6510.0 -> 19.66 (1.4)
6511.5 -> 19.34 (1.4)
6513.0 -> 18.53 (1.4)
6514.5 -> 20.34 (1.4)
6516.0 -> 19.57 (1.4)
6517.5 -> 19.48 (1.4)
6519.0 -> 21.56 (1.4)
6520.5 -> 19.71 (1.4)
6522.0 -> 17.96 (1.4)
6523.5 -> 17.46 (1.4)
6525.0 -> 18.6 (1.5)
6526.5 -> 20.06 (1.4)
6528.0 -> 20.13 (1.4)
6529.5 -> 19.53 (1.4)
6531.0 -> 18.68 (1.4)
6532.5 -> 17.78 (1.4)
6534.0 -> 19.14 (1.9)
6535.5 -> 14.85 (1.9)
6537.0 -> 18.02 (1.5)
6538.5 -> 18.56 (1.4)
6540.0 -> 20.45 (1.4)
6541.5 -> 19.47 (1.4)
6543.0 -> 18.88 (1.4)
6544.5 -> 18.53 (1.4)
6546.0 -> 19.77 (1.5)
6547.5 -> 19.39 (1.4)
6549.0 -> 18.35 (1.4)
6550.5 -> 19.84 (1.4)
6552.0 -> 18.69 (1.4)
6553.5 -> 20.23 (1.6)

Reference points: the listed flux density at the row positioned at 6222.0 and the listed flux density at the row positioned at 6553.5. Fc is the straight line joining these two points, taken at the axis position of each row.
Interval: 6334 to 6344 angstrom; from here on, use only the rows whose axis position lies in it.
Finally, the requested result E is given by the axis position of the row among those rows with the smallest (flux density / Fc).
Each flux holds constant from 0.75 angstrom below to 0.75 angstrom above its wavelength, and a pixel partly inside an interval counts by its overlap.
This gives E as 6334.5 angstrom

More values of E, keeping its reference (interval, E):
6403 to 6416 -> 6408.0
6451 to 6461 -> 6460.5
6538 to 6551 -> 6549.0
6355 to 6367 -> 6360.0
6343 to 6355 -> 6351.0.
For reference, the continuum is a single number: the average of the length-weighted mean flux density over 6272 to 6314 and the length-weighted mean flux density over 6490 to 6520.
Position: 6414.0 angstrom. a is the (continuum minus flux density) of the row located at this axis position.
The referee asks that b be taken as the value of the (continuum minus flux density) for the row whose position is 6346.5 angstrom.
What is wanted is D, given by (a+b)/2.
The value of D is 1.7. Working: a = 1.9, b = 1.4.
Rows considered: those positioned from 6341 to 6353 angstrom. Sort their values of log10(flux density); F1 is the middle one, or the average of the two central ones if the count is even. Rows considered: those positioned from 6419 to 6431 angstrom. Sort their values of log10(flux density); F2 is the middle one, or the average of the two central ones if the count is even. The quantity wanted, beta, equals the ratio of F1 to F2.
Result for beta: 1.00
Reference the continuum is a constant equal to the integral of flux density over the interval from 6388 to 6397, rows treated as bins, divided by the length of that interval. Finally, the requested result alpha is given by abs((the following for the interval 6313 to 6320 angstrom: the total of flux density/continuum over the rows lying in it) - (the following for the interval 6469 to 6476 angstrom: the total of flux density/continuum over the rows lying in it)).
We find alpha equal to 0.13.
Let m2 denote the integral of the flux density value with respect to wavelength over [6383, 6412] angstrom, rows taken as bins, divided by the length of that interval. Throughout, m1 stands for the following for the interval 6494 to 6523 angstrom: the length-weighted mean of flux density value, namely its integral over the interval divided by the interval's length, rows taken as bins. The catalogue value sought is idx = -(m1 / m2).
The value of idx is -1.06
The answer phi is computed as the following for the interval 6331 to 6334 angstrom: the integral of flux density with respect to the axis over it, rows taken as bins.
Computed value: 49.1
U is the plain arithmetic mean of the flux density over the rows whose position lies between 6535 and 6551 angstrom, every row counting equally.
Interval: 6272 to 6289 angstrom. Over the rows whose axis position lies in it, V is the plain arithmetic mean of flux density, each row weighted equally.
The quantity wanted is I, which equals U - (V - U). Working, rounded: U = 18.7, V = 18.3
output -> 19.2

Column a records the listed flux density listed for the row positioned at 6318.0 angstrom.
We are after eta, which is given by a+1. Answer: 19.7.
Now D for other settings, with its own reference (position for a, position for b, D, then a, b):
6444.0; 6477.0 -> 1.3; 0.2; 2.5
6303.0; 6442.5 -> 5.9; 10.2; 1.7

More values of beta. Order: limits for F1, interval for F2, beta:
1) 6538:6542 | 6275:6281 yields 1.03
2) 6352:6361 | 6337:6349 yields 0.97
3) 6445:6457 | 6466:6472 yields 0.99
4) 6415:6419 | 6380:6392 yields 0.99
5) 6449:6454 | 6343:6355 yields 1.02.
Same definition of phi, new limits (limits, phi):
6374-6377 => 54.5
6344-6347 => 52.7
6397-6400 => 54.6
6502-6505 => 56.7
